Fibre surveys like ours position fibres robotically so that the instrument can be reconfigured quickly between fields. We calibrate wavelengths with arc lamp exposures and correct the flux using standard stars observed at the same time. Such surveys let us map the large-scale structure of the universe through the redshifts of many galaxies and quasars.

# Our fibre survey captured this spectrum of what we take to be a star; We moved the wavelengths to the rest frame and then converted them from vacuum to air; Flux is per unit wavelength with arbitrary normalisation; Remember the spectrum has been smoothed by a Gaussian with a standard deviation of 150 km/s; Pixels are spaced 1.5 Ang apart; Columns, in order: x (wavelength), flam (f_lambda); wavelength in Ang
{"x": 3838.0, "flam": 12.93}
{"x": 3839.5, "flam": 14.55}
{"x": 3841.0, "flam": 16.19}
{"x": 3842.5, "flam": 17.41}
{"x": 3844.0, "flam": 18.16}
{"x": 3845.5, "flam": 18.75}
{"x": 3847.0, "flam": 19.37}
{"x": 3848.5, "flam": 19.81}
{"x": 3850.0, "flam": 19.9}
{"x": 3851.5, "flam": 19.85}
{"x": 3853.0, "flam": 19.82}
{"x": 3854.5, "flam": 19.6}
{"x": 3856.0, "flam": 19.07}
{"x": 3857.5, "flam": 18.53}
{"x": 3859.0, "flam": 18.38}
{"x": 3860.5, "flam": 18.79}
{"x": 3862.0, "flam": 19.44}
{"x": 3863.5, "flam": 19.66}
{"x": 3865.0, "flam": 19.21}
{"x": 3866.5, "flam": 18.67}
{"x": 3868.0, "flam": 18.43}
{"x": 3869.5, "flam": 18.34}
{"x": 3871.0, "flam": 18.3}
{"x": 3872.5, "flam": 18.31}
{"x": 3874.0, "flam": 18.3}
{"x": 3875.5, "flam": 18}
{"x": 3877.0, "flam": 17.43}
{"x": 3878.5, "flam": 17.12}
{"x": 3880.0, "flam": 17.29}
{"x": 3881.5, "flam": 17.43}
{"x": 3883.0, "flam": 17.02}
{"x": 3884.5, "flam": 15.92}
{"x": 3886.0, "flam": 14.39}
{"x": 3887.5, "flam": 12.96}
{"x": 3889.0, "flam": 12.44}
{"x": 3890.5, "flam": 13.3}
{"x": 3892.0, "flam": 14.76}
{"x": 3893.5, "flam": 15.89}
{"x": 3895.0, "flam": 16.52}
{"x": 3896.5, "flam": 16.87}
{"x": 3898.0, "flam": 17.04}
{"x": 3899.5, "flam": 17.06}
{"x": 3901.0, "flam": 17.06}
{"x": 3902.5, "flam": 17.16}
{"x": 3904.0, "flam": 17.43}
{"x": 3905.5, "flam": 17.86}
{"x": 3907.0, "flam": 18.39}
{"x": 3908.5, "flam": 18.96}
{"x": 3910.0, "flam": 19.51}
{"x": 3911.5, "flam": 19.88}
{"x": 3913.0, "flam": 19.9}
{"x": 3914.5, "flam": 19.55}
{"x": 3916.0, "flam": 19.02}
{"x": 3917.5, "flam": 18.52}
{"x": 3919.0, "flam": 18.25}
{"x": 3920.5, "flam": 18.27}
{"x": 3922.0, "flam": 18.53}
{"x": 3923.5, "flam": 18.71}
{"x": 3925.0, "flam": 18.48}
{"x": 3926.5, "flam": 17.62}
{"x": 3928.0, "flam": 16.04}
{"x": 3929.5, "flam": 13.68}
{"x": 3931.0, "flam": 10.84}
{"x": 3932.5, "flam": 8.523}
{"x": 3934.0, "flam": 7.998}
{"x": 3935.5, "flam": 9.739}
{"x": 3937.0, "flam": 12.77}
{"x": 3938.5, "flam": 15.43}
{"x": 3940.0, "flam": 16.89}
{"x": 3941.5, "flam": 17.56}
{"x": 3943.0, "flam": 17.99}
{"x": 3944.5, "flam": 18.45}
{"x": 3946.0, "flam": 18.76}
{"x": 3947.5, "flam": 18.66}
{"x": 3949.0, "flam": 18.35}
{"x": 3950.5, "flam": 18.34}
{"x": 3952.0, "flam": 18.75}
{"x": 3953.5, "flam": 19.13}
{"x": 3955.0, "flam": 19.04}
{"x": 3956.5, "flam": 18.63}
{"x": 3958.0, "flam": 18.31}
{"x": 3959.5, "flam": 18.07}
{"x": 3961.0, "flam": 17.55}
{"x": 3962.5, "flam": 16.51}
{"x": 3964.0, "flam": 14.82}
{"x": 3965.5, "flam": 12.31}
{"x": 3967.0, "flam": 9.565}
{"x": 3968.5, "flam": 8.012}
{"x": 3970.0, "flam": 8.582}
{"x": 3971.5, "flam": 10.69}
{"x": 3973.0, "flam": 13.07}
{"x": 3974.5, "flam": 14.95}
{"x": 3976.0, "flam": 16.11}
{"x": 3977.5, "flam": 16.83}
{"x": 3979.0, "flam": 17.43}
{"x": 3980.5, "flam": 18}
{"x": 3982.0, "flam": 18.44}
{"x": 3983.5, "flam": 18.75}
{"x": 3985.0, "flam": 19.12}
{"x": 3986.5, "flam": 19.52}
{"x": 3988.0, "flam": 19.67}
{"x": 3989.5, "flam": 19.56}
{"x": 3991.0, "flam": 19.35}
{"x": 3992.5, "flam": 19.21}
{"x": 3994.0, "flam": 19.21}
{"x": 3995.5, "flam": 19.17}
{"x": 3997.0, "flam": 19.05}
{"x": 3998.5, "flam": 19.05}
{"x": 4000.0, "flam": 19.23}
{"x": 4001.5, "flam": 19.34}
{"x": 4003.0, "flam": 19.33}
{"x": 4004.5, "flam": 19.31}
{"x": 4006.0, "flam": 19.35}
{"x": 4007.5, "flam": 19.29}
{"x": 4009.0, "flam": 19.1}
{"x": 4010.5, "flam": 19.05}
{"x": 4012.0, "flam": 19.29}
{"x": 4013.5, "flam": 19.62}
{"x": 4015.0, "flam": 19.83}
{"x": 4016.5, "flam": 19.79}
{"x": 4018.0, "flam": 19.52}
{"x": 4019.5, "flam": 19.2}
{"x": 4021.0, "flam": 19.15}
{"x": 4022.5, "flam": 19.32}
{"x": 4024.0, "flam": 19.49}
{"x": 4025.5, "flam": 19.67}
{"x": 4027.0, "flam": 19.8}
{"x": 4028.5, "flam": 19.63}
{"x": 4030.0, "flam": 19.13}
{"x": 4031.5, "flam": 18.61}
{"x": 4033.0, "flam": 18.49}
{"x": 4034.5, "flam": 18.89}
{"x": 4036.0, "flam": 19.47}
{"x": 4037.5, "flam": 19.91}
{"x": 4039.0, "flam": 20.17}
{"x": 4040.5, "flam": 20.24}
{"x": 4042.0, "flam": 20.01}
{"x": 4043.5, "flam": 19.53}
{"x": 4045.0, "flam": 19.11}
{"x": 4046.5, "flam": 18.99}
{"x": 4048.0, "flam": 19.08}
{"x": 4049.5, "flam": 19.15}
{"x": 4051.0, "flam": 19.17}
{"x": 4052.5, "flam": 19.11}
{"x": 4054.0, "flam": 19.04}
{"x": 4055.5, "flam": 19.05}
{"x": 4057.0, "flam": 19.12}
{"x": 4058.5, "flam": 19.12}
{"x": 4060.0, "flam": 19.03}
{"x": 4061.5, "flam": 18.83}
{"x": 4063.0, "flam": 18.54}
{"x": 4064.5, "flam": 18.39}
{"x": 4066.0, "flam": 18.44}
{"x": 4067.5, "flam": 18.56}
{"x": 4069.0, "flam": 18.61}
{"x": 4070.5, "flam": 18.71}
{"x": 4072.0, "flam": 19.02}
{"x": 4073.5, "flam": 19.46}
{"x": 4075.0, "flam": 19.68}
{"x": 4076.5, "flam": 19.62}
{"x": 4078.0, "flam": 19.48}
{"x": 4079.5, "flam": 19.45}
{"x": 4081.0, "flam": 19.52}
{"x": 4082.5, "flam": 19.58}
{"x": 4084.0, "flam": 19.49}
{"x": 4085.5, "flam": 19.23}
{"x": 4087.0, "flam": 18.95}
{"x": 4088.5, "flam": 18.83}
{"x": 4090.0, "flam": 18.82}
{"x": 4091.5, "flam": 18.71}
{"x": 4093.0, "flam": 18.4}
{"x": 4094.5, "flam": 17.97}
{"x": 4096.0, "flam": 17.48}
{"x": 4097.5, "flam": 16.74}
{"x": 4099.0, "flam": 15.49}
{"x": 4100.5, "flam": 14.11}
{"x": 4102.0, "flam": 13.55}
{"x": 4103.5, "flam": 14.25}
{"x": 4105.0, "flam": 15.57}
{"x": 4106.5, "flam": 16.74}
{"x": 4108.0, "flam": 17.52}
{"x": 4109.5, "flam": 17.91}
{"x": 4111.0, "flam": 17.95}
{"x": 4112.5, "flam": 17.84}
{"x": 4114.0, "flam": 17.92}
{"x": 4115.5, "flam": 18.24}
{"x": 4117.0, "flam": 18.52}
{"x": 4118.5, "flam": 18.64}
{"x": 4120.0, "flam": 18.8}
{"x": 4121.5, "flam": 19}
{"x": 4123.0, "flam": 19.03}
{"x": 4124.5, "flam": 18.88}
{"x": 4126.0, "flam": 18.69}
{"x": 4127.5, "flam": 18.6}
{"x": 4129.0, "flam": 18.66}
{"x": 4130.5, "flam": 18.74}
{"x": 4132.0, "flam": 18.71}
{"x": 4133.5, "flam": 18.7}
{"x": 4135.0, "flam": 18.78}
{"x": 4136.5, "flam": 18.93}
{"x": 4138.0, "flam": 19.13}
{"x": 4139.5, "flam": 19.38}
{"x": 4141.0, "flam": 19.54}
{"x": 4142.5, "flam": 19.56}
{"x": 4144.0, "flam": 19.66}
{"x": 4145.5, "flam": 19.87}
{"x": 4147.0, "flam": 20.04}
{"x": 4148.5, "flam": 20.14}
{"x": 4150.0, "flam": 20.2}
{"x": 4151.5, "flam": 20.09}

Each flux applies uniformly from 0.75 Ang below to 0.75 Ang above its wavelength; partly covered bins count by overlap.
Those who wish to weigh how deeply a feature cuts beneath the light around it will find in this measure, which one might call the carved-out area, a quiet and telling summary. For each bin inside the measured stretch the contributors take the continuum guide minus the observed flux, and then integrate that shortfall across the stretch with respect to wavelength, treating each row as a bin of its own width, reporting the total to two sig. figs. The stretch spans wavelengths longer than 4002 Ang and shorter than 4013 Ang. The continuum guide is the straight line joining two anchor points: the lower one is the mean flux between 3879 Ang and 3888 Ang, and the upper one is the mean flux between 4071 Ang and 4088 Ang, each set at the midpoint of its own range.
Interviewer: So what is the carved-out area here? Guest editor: -12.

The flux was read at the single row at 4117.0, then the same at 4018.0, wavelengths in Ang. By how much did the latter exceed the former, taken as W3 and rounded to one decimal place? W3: 1.0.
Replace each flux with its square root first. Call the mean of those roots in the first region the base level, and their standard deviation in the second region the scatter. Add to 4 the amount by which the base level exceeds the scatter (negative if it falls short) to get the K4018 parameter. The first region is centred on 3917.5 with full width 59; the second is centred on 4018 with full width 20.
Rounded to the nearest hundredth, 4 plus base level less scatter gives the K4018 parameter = 8.00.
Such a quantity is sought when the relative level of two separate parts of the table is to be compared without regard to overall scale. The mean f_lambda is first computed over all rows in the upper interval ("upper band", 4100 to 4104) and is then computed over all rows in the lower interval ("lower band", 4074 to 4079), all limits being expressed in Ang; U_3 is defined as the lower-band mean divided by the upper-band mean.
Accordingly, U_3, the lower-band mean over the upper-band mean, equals 1.40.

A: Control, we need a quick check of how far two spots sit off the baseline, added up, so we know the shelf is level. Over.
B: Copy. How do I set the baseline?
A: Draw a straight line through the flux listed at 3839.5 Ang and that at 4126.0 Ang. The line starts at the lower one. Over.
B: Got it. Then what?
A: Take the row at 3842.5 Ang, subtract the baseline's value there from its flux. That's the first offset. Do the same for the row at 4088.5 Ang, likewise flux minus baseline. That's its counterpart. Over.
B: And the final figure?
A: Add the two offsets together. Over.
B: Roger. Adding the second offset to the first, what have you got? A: 3.5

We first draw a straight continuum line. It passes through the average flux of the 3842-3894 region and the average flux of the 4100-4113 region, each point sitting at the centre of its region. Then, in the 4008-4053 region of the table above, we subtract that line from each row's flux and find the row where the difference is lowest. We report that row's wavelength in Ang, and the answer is 4033.0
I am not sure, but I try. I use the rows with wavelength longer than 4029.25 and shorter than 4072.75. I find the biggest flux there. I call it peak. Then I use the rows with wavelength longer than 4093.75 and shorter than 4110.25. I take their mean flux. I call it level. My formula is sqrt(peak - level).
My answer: 2.0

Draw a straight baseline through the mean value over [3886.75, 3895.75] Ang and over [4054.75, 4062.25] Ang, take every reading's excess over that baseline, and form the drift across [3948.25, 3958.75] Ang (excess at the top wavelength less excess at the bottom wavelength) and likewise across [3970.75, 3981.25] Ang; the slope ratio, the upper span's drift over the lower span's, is -24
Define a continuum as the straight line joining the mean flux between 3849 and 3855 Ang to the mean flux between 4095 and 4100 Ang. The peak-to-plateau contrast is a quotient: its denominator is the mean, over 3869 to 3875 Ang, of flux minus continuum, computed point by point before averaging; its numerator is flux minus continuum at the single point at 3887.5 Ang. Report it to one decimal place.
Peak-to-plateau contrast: 5.2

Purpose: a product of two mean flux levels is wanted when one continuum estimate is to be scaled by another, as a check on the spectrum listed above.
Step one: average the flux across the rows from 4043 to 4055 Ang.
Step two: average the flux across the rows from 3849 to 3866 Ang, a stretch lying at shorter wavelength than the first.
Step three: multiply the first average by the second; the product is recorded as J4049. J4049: 369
